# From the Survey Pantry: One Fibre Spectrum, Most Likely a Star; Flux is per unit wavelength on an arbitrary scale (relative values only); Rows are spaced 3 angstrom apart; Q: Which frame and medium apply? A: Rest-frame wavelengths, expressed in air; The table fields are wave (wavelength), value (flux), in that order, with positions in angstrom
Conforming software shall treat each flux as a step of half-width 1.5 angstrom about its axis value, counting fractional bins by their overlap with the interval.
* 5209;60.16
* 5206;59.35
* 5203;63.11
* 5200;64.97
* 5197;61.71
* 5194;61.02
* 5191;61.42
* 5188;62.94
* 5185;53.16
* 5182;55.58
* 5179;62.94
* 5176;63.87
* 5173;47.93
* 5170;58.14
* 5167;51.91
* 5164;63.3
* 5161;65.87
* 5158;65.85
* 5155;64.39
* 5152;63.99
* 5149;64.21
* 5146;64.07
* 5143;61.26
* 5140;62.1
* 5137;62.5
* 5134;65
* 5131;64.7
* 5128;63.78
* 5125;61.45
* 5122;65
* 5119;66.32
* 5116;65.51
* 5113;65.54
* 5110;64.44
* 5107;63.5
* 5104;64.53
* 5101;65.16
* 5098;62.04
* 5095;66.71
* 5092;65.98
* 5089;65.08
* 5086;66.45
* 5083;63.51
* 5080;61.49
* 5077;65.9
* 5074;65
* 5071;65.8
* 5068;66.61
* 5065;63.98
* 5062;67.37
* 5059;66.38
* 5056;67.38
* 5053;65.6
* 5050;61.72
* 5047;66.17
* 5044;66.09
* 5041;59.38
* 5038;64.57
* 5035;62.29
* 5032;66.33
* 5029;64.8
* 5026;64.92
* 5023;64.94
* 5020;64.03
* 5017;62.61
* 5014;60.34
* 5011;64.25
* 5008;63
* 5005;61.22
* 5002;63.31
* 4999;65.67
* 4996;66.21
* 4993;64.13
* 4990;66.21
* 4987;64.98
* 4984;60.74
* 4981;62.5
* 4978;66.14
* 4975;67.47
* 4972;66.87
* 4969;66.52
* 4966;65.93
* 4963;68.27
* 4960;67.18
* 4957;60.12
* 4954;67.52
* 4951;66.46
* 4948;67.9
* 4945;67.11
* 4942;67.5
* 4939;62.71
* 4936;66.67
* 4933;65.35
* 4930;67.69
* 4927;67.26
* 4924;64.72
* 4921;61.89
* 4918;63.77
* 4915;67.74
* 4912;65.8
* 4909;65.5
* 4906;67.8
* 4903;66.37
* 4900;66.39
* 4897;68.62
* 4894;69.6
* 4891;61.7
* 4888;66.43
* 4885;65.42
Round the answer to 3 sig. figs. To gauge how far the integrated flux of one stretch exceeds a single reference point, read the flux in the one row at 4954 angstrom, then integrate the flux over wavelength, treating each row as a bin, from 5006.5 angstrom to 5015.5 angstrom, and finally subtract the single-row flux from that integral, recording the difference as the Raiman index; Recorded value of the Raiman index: 495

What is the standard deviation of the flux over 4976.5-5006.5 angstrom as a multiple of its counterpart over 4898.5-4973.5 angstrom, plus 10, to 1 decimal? 11.0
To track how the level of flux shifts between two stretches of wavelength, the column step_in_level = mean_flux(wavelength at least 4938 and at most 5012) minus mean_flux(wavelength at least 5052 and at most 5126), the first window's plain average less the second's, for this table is 0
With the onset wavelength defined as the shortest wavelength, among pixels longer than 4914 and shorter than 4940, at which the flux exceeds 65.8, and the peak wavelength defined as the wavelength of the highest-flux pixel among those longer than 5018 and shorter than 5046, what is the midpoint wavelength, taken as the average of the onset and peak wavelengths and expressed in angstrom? 4973.5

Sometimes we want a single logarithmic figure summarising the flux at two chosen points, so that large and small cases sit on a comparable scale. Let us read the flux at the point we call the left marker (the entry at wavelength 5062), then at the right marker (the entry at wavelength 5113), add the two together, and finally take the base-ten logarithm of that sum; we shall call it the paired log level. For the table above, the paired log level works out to 2.12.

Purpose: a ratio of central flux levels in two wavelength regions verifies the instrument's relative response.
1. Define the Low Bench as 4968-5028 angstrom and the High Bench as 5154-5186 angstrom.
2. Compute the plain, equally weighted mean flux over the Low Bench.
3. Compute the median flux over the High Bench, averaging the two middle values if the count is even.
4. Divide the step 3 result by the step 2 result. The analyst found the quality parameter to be 0.979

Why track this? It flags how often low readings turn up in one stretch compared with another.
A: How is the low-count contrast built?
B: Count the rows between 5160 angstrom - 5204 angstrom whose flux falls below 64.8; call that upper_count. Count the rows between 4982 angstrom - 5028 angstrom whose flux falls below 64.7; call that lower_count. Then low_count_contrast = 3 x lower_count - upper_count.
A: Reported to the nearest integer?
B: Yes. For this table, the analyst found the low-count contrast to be 14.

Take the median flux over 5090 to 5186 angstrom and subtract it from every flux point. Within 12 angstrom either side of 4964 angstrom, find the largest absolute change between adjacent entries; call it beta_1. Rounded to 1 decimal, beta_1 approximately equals 7.4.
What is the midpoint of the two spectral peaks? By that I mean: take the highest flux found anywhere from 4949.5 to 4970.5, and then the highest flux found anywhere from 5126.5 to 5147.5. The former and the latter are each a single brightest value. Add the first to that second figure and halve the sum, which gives 66.6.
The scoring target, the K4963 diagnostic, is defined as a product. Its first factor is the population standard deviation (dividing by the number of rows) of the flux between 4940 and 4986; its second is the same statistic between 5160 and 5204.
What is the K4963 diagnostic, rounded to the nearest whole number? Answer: 13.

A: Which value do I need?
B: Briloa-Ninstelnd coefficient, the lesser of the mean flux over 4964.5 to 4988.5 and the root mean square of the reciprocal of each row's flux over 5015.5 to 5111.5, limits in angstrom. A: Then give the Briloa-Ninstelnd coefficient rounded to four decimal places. 0.0155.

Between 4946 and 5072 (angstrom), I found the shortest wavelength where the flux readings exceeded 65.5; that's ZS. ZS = 4948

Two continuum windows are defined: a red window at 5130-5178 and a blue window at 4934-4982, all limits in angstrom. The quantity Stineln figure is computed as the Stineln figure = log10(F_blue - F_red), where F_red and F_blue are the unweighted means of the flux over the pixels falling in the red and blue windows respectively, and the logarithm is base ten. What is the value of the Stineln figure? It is 0.6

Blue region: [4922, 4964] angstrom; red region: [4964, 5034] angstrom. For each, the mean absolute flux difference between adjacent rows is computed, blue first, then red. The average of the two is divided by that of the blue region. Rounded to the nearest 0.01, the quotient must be 0.81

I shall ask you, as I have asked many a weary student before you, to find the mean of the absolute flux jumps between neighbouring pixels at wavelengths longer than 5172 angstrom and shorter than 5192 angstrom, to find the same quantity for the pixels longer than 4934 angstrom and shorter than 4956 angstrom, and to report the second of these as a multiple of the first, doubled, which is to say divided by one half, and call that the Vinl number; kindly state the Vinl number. 0.7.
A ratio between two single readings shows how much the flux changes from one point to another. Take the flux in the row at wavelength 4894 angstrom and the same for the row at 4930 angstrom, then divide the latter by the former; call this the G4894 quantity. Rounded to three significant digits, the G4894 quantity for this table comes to 0.973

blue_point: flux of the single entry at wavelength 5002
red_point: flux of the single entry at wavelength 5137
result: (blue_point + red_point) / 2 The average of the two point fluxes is 62.9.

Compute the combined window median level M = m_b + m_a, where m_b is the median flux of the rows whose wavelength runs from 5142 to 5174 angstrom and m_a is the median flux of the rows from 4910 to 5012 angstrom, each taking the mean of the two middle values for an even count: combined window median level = 130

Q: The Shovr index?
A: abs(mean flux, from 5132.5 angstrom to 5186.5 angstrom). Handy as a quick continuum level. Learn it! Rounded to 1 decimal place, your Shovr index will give 60.9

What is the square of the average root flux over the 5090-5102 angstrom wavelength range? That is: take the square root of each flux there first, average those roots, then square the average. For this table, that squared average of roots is 65.0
